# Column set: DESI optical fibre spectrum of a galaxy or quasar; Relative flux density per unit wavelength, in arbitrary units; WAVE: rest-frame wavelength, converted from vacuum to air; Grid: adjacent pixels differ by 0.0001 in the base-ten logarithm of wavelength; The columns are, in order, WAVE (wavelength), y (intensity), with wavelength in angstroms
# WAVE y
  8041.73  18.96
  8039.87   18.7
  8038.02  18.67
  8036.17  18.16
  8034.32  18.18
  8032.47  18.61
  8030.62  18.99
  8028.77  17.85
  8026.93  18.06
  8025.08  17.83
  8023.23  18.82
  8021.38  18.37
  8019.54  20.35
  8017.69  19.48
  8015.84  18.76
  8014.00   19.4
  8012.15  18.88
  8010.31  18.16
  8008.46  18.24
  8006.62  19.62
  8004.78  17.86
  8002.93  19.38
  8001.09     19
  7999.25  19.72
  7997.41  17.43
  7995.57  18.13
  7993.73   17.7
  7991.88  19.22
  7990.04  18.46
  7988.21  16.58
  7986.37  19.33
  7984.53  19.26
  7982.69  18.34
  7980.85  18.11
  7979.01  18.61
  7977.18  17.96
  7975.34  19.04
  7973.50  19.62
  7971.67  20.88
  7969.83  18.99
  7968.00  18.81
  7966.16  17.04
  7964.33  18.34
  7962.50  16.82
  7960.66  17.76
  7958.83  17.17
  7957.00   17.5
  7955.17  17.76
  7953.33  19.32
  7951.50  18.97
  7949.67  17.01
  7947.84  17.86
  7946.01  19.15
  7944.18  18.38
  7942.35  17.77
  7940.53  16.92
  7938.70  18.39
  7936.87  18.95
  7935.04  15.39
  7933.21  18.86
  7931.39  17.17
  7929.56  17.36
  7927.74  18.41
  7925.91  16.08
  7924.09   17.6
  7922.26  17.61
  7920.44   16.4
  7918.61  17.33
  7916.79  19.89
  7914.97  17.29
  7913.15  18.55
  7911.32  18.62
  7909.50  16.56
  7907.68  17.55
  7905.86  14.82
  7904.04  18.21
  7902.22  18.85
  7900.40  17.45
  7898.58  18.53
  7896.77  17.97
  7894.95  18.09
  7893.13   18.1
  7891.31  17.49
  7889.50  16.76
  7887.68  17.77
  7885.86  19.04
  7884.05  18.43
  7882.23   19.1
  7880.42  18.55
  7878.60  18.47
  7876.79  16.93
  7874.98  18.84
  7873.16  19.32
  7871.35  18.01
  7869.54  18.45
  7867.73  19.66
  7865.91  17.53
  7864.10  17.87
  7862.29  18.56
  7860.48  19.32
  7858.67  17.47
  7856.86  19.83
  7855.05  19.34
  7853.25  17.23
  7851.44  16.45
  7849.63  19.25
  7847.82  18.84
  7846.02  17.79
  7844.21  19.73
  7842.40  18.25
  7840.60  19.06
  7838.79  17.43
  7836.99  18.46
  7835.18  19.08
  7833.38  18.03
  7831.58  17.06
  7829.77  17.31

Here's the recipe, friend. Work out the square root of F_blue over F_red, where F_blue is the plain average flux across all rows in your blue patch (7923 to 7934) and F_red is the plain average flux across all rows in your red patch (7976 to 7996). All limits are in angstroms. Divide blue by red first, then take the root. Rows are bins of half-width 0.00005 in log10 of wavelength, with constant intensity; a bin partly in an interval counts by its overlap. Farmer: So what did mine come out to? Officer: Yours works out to 0.98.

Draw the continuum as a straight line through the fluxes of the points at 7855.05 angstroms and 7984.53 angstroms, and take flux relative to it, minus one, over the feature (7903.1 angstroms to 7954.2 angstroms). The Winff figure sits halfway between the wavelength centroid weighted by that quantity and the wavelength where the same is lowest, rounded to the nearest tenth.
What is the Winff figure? 7915.6 angstroms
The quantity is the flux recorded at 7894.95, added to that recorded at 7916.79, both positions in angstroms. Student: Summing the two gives 38.0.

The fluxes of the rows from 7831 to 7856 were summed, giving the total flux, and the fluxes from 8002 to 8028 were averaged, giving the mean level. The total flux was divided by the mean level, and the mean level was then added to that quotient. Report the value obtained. 32.4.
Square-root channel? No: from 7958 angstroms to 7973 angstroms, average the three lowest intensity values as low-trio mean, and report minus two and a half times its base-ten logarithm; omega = -3.08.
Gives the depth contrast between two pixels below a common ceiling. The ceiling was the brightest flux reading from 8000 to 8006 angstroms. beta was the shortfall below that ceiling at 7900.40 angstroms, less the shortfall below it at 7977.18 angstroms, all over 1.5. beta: 0.34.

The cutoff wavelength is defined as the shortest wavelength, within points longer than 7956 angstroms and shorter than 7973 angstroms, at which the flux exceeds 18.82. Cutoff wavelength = 7969.83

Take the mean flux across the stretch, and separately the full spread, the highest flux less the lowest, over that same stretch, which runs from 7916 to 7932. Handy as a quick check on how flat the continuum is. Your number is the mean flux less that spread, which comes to 13.7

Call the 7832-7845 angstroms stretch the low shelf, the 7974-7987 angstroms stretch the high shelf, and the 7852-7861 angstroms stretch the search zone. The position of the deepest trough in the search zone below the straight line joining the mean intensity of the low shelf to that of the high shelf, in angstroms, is 7853.25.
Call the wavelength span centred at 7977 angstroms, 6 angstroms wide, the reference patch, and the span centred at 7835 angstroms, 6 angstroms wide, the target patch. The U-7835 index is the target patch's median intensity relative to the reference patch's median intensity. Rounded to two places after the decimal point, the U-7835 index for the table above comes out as 0.99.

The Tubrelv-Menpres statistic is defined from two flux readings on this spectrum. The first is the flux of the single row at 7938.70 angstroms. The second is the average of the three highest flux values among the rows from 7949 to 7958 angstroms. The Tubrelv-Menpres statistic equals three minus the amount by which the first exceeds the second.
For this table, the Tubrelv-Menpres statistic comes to 3.3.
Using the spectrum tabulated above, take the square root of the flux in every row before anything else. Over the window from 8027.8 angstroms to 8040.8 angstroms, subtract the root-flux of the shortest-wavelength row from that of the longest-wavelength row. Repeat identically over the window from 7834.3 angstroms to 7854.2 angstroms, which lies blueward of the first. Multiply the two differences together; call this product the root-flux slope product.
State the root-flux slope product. -0.022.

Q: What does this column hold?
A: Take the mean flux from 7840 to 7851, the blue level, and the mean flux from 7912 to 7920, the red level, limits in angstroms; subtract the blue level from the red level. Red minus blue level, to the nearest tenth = -0.6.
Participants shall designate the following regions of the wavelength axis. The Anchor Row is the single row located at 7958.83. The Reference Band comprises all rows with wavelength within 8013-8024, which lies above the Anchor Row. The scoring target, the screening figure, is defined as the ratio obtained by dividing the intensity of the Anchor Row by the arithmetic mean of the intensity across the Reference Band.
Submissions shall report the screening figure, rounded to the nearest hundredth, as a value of 0.89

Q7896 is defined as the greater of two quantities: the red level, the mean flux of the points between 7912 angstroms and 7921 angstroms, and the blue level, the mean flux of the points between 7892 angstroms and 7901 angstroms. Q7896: 18.0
